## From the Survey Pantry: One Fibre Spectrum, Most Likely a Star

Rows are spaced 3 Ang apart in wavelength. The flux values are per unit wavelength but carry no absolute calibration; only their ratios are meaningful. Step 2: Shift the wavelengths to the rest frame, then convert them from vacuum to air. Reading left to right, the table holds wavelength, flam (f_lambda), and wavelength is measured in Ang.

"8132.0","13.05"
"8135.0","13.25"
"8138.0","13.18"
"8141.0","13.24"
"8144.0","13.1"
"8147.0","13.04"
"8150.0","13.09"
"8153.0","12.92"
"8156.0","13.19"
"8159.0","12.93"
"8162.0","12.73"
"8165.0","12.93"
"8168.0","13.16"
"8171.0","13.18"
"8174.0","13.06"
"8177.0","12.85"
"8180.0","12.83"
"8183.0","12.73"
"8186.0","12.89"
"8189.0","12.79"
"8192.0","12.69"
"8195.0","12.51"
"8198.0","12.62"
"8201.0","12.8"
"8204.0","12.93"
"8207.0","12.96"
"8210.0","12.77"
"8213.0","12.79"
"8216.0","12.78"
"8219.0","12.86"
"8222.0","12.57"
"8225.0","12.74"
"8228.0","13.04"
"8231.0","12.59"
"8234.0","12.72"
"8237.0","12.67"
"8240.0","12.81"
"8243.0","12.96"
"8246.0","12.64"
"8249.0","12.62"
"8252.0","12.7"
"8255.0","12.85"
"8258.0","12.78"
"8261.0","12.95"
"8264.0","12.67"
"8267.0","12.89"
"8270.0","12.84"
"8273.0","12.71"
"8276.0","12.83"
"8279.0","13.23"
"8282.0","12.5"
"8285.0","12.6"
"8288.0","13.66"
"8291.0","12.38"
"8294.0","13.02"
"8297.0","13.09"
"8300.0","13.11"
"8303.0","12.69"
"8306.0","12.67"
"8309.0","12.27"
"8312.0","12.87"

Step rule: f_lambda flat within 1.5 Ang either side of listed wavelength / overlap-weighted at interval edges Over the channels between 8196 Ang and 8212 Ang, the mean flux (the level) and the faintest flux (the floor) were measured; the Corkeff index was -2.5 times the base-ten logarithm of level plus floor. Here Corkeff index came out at -3.51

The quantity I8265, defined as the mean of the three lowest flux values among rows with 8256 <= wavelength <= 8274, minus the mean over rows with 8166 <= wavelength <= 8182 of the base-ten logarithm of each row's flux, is 11.6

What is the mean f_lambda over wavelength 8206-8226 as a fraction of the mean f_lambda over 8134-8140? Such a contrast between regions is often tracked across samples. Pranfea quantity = 0.967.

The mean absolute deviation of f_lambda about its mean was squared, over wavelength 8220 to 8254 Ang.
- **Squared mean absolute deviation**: 0.013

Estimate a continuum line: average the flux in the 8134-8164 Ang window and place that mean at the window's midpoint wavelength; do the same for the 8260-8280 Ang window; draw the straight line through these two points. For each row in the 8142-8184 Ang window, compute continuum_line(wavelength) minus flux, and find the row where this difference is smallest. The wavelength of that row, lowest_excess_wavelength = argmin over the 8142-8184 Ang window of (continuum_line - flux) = 8171.0 Ang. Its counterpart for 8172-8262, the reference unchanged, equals 8228.0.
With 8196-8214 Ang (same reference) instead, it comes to 8207.0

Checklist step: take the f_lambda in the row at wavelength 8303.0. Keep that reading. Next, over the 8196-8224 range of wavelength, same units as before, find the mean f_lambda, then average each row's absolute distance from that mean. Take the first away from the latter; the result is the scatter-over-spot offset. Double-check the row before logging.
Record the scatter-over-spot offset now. -12.6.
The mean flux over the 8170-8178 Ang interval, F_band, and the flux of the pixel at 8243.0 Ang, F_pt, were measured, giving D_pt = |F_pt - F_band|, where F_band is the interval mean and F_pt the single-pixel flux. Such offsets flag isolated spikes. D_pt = 0.07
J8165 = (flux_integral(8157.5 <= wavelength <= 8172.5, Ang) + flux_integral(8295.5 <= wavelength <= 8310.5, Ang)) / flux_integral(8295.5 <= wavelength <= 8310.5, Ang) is 2.02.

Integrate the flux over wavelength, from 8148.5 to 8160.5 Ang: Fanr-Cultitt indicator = 156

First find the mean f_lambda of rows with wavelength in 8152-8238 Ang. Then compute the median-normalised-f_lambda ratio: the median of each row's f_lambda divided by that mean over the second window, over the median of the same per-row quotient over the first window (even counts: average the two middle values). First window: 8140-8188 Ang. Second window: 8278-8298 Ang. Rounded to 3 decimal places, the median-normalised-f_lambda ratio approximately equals 1.003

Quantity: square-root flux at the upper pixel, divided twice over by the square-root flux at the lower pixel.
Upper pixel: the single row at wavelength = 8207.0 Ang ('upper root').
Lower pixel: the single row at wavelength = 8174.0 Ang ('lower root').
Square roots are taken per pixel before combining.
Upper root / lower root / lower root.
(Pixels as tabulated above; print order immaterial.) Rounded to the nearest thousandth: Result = 0.276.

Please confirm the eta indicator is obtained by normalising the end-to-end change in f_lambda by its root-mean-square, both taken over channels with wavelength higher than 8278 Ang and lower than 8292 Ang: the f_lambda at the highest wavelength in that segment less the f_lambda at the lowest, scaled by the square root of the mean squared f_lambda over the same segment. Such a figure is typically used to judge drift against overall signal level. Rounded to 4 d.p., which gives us -0.0660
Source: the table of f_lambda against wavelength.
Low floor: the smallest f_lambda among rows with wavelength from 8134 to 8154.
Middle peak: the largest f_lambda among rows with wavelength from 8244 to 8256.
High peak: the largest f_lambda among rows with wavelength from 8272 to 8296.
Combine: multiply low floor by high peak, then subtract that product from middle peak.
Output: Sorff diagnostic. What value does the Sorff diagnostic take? -164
